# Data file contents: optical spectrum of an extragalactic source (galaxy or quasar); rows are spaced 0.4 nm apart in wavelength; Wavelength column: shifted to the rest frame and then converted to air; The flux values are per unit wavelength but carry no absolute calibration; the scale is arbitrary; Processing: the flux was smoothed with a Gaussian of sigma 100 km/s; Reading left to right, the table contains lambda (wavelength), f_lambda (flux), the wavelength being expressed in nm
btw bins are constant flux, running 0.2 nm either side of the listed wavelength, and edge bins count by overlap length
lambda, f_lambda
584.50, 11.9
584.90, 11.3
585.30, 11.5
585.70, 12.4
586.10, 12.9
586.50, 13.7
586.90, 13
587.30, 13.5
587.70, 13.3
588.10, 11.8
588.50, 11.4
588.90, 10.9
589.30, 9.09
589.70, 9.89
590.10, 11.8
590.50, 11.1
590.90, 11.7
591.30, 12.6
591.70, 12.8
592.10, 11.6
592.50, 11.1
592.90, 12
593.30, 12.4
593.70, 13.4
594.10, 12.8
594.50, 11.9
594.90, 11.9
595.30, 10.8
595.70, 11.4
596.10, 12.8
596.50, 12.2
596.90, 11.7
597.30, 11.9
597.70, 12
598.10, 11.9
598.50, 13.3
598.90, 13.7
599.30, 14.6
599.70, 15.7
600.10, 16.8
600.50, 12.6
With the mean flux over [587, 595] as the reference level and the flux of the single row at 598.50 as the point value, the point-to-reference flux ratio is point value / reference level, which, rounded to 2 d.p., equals 1.12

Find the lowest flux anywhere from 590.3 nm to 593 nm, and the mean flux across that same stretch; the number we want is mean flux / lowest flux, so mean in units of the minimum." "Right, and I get 1.07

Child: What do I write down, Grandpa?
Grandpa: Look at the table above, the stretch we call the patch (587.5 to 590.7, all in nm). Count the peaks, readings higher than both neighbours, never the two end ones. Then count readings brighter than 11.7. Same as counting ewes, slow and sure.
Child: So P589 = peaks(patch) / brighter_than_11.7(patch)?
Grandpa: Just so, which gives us 0.333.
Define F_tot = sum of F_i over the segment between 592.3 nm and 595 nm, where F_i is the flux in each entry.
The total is 85.5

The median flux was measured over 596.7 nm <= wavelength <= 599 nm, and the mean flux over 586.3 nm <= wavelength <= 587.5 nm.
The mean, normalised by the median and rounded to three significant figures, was 1.12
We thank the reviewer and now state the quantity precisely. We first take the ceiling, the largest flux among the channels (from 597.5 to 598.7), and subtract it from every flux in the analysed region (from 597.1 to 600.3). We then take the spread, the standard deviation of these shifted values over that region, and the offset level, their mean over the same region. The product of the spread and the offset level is 0.8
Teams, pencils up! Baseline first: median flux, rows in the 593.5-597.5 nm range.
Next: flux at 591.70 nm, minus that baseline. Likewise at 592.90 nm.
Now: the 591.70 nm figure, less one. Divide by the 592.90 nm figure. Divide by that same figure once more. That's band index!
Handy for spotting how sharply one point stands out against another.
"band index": -10.0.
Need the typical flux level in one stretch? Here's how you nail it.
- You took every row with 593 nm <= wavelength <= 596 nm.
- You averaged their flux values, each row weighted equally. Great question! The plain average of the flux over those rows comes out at 12.1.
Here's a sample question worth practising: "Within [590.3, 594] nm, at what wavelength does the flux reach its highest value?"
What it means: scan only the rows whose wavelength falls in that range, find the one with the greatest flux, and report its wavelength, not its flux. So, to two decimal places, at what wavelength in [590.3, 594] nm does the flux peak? 593.70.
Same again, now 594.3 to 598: 596.10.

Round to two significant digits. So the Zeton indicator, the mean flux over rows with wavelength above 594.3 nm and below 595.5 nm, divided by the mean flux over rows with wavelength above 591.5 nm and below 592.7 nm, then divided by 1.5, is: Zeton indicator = 0.65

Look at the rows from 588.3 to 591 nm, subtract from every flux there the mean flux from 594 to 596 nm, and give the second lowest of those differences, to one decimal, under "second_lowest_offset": -1.9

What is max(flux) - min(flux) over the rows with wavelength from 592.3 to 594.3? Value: 2.3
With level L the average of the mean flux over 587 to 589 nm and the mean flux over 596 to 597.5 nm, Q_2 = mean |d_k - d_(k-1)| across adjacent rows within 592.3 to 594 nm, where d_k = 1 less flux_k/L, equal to 0.063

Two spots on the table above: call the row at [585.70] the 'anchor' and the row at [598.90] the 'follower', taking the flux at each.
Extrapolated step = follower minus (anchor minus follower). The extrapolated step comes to 15.0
